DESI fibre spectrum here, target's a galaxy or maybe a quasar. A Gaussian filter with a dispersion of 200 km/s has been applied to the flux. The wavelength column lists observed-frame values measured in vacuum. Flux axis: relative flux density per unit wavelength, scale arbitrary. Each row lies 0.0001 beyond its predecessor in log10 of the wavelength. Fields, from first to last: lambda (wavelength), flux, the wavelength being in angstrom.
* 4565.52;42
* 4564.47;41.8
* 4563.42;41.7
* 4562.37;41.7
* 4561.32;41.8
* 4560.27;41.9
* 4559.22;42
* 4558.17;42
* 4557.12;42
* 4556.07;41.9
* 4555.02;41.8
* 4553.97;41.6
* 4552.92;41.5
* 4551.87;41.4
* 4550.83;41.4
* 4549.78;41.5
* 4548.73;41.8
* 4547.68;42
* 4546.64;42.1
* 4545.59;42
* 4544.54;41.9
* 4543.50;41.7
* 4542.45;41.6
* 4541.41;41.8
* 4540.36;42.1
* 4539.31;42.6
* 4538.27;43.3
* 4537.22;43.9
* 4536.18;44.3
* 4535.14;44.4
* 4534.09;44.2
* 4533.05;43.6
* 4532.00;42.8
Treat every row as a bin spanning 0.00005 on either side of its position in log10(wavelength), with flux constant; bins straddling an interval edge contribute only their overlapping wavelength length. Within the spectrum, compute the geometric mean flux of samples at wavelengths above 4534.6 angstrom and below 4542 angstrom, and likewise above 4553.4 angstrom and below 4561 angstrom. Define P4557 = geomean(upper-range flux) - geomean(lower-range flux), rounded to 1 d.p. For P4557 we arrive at -1.3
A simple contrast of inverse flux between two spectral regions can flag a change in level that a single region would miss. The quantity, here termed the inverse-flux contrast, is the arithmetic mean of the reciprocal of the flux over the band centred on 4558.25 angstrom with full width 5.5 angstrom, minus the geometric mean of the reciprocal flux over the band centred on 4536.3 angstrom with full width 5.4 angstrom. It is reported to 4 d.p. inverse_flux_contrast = 0.0011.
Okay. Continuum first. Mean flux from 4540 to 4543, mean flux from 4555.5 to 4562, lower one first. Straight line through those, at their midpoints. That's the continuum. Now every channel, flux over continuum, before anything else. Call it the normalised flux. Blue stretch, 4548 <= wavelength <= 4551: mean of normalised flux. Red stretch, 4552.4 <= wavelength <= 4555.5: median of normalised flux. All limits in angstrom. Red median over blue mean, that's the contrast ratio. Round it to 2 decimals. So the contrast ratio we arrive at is 1.00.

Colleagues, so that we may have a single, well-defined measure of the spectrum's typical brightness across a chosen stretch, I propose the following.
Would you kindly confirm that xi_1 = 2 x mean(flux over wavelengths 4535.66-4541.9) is 86.0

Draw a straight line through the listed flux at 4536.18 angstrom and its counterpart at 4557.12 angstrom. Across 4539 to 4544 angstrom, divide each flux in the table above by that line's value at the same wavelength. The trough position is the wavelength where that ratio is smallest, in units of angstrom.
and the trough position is 4542.45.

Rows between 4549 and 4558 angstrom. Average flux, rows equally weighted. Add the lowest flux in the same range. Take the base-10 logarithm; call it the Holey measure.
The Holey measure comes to 1.919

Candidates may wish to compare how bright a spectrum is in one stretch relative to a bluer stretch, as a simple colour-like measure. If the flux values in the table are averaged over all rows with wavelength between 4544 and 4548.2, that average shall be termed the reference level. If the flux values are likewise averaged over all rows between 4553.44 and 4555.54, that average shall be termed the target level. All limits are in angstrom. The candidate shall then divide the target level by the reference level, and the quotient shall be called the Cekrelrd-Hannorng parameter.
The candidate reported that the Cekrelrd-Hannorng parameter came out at 0.99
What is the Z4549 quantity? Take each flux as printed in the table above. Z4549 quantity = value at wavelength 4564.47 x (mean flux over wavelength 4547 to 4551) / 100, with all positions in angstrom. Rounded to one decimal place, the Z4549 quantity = 17.4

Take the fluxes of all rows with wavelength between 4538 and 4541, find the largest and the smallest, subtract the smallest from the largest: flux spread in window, 1.2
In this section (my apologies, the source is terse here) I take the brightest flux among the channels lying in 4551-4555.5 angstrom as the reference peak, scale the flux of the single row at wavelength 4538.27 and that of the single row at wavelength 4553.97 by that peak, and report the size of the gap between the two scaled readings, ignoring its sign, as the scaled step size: 0.041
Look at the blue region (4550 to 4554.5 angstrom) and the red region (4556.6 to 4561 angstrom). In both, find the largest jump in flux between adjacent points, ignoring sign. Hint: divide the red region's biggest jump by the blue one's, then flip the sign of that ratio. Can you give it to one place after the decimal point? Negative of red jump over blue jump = -1.0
